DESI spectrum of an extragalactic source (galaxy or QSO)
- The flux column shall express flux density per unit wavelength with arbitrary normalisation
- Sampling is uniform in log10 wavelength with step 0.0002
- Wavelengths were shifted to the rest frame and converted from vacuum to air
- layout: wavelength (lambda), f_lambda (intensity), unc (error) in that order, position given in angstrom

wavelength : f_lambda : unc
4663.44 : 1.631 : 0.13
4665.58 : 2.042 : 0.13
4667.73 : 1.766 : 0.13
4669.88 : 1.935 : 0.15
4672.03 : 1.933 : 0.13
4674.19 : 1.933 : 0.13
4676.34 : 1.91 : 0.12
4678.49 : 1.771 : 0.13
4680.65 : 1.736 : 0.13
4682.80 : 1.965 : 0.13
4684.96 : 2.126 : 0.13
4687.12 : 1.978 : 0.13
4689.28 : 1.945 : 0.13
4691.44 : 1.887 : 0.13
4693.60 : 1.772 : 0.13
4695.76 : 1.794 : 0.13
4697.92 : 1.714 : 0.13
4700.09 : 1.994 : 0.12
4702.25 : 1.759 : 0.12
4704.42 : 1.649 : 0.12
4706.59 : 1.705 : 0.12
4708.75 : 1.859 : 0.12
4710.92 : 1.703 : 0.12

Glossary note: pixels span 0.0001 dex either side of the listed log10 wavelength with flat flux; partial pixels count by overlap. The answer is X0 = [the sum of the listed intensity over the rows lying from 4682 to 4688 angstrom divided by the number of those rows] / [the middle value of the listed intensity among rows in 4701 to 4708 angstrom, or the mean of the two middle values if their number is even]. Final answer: 1.19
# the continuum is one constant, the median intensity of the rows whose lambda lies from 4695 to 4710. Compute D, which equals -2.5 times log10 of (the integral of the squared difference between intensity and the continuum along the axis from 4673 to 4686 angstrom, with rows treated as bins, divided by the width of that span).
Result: 3.5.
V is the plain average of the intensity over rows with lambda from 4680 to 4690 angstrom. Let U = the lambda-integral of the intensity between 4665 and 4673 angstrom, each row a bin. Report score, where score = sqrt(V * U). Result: 5.5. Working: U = 15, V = 1.95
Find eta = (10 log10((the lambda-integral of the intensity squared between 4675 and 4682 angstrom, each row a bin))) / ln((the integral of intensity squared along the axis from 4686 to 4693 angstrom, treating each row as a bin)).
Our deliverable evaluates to 4.19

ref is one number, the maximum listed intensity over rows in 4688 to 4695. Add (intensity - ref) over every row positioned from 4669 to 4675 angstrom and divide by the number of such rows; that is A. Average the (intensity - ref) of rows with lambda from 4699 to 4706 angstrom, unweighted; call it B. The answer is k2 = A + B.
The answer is -0.16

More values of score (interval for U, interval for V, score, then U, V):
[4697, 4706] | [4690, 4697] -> 5.4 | 16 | 1.82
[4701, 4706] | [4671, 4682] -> 4.0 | 9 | 1.86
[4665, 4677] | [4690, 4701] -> 6.5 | 23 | 1.83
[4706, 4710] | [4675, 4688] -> 3.7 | 7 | 1.91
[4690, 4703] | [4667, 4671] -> 6.6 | 24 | 1.85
